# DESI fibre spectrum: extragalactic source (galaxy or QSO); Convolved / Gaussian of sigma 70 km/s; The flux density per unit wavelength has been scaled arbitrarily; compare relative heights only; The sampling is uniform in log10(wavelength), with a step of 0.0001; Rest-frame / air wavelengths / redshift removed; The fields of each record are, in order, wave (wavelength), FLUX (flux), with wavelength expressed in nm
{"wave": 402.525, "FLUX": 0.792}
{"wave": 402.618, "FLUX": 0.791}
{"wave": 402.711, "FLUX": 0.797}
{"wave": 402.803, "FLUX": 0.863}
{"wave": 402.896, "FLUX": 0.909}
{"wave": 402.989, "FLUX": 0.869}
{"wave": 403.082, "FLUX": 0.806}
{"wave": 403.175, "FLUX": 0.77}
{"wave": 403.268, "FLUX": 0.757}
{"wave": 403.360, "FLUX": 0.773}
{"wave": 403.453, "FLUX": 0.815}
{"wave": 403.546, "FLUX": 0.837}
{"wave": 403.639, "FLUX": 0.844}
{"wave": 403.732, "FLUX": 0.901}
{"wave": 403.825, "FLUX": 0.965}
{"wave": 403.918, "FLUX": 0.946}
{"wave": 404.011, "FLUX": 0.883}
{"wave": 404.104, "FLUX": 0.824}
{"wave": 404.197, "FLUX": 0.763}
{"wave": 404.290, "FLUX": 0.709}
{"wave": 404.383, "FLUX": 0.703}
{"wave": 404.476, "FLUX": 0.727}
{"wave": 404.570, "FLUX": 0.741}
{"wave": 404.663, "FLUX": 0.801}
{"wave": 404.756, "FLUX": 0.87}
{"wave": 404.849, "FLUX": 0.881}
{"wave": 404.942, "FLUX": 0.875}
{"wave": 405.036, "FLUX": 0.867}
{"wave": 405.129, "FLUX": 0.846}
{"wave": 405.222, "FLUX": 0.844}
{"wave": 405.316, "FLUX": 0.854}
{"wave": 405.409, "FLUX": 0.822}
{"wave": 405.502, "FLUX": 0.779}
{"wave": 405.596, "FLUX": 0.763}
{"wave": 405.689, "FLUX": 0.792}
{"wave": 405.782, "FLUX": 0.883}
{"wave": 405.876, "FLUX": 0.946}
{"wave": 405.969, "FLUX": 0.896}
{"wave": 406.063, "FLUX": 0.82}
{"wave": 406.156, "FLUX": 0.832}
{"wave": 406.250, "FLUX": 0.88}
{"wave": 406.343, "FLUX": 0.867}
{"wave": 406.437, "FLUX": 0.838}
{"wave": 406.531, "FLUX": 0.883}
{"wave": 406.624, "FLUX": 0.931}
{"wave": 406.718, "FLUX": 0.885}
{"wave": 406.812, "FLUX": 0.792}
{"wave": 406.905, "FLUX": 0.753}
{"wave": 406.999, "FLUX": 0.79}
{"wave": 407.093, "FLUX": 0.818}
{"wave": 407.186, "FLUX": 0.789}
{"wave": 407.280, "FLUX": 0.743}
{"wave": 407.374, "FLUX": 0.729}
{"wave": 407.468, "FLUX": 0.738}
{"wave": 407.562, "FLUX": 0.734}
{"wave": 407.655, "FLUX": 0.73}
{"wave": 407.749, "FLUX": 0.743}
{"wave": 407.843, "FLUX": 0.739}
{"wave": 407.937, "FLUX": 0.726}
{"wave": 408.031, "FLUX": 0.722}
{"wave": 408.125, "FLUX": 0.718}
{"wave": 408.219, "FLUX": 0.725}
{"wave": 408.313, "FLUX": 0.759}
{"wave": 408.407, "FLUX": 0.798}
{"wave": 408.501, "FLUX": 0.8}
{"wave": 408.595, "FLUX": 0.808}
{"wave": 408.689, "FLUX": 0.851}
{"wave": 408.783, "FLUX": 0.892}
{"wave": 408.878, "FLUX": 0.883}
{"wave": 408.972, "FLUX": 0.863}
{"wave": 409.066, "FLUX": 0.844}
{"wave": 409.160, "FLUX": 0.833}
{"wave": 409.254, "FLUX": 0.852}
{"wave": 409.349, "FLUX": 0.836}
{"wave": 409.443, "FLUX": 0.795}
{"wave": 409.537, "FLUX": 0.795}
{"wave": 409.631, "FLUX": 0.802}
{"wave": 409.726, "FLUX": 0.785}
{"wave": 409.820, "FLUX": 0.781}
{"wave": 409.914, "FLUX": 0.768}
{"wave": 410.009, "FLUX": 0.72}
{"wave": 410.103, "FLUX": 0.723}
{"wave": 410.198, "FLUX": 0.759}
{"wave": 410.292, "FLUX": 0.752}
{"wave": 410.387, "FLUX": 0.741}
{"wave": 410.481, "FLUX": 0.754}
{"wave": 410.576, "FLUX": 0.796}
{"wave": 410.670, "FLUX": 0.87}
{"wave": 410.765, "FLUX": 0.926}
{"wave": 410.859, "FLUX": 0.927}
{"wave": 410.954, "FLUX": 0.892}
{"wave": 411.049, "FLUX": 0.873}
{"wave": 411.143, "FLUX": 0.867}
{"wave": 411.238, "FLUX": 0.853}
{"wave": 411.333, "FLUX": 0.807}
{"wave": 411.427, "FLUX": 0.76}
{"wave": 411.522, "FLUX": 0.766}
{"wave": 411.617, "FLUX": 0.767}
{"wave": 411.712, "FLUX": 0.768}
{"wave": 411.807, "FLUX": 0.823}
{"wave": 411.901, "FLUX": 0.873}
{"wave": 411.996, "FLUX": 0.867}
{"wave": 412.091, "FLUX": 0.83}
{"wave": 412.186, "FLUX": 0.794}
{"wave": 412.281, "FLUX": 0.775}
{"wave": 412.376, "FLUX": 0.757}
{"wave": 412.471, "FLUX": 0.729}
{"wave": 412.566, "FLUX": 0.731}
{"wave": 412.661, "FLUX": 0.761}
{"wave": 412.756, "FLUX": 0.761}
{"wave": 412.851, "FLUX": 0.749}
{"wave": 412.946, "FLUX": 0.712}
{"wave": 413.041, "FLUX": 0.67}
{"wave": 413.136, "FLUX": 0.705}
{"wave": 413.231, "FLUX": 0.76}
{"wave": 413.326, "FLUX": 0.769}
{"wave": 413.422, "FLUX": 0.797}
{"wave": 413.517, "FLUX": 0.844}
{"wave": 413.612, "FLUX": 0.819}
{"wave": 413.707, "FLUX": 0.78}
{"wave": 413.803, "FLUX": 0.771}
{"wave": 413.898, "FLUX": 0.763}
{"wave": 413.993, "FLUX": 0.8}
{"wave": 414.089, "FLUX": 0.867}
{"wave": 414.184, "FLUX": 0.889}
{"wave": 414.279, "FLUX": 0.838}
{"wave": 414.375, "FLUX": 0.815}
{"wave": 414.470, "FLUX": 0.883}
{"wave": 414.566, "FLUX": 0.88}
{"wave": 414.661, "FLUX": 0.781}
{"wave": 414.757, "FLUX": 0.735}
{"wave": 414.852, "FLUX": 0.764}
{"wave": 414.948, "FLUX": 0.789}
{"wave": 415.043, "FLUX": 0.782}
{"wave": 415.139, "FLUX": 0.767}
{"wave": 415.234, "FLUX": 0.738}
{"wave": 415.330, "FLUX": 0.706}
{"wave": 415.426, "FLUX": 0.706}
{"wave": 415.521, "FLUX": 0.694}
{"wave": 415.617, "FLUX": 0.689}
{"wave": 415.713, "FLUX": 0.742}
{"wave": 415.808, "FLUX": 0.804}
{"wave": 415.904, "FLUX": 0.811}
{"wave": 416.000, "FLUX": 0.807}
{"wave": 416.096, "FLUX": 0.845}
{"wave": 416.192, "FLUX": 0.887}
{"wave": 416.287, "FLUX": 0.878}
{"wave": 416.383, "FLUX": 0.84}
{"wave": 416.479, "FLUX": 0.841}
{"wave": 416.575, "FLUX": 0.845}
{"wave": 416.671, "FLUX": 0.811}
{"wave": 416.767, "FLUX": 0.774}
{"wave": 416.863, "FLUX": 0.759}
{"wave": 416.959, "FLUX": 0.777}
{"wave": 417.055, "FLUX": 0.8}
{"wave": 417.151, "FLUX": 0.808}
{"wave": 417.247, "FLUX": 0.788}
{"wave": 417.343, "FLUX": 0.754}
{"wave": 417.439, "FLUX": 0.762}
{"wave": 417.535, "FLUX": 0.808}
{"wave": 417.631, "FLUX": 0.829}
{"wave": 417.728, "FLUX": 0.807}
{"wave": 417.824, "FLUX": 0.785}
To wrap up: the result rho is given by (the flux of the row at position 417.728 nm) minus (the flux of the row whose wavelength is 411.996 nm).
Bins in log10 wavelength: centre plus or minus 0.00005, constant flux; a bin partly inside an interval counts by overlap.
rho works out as -0.06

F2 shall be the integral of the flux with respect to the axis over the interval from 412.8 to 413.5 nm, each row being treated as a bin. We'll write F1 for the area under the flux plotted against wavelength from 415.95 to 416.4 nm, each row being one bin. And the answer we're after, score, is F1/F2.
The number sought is 0.74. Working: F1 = 0.38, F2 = 0.52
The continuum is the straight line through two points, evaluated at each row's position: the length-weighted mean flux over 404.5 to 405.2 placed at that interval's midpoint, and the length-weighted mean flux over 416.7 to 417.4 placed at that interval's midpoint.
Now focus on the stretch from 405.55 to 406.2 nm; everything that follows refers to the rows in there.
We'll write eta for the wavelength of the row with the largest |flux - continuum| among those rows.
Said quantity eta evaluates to 405.876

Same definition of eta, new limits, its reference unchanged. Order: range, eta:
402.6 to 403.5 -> 403.268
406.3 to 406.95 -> 406.624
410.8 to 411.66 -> 410.859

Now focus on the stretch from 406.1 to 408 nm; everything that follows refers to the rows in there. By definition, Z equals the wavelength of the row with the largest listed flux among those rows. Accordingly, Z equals 406.624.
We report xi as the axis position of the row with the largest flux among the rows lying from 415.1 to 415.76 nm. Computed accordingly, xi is 415.139 nm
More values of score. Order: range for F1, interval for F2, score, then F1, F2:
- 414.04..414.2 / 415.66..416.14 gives 0.36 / 0.14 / 0.38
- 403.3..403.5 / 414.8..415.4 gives 0.35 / 0.16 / 0.45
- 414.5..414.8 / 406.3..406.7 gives 0.69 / 0.24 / 0.35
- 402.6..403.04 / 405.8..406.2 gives 1.07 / 0.37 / 0.35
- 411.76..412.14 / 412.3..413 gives 0.62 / 0.32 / 0.52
